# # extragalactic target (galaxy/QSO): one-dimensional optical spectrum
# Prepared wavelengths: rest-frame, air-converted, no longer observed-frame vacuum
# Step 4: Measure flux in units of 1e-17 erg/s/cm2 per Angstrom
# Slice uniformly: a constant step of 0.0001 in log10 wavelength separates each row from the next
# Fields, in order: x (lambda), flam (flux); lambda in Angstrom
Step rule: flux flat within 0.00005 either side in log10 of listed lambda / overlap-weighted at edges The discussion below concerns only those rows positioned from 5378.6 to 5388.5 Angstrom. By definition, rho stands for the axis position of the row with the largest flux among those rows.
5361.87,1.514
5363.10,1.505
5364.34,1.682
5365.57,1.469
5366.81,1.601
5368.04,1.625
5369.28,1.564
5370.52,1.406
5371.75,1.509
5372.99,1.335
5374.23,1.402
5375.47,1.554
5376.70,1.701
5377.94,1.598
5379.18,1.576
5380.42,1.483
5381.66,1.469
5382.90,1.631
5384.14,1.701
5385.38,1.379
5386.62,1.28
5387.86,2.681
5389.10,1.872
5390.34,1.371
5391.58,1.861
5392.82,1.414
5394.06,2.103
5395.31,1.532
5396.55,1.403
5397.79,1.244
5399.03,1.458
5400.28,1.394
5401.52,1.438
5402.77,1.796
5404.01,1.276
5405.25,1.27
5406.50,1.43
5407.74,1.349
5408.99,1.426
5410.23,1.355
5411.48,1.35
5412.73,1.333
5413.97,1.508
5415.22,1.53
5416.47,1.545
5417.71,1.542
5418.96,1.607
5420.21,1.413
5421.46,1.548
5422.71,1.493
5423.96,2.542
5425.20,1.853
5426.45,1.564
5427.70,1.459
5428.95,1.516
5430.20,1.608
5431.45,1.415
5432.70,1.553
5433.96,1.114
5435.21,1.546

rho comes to 5387.86 Angstrom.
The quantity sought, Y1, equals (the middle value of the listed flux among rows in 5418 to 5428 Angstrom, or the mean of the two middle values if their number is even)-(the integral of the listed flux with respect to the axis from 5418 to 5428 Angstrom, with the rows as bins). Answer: -15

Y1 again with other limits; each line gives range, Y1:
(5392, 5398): -8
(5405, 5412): -8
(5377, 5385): -11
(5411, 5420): -12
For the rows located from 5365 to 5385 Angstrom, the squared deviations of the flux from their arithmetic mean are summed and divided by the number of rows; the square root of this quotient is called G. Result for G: 0.10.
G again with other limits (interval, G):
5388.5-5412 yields 0.23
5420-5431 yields 0.33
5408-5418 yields 0.09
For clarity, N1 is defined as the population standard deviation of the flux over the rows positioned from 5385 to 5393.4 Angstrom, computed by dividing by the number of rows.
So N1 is 0.46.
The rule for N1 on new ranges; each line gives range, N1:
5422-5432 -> 0.35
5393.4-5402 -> 0.26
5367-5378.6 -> 0.11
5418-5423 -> 0.07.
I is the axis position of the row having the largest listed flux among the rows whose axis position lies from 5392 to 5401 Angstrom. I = 5394.06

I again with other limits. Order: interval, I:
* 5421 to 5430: 5423.96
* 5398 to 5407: 5402.77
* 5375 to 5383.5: 5376.70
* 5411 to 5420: 5418.96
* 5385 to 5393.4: 5387.86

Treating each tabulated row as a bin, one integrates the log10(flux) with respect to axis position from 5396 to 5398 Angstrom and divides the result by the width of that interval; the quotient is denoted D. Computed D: 0.126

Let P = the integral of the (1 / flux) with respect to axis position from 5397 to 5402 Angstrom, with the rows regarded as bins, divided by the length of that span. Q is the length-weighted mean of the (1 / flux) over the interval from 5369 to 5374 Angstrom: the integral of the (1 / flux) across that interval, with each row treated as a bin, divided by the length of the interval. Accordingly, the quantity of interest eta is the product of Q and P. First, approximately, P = 0.73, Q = 0.695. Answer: 0.505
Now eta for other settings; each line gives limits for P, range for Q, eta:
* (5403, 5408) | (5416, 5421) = 0.486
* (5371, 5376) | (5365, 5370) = 0.444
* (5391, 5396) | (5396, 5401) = 0.434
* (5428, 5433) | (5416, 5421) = 0.434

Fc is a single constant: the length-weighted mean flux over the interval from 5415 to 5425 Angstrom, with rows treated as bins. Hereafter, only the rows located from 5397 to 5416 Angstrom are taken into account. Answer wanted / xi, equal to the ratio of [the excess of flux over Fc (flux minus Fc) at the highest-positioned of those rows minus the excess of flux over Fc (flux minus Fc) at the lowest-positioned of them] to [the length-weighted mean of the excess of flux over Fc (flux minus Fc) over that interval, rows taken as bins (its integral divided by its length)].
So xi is -1.1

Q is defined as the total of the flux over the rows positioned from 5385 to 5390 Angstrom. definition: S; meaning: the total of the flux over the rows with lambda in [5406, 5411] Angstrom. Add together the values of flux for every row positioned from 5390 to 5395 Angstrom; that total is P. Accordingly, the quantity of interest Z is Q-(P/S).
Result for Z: 6.00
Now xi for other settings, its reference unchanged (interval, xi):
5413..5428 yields 1.3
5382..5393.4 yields -13.0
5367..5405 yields 3.5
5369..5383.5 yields -0.4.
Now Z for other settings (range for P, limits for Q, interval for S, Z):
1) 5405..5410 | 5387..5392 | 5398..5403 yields 6.89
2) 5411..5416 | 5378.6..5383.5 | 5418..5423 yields 5.22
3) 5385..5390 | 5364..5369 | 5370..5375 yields 5.10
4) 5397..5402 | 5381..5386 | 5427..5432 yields 5.26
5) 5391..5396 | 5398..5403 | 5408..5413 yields 4.82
